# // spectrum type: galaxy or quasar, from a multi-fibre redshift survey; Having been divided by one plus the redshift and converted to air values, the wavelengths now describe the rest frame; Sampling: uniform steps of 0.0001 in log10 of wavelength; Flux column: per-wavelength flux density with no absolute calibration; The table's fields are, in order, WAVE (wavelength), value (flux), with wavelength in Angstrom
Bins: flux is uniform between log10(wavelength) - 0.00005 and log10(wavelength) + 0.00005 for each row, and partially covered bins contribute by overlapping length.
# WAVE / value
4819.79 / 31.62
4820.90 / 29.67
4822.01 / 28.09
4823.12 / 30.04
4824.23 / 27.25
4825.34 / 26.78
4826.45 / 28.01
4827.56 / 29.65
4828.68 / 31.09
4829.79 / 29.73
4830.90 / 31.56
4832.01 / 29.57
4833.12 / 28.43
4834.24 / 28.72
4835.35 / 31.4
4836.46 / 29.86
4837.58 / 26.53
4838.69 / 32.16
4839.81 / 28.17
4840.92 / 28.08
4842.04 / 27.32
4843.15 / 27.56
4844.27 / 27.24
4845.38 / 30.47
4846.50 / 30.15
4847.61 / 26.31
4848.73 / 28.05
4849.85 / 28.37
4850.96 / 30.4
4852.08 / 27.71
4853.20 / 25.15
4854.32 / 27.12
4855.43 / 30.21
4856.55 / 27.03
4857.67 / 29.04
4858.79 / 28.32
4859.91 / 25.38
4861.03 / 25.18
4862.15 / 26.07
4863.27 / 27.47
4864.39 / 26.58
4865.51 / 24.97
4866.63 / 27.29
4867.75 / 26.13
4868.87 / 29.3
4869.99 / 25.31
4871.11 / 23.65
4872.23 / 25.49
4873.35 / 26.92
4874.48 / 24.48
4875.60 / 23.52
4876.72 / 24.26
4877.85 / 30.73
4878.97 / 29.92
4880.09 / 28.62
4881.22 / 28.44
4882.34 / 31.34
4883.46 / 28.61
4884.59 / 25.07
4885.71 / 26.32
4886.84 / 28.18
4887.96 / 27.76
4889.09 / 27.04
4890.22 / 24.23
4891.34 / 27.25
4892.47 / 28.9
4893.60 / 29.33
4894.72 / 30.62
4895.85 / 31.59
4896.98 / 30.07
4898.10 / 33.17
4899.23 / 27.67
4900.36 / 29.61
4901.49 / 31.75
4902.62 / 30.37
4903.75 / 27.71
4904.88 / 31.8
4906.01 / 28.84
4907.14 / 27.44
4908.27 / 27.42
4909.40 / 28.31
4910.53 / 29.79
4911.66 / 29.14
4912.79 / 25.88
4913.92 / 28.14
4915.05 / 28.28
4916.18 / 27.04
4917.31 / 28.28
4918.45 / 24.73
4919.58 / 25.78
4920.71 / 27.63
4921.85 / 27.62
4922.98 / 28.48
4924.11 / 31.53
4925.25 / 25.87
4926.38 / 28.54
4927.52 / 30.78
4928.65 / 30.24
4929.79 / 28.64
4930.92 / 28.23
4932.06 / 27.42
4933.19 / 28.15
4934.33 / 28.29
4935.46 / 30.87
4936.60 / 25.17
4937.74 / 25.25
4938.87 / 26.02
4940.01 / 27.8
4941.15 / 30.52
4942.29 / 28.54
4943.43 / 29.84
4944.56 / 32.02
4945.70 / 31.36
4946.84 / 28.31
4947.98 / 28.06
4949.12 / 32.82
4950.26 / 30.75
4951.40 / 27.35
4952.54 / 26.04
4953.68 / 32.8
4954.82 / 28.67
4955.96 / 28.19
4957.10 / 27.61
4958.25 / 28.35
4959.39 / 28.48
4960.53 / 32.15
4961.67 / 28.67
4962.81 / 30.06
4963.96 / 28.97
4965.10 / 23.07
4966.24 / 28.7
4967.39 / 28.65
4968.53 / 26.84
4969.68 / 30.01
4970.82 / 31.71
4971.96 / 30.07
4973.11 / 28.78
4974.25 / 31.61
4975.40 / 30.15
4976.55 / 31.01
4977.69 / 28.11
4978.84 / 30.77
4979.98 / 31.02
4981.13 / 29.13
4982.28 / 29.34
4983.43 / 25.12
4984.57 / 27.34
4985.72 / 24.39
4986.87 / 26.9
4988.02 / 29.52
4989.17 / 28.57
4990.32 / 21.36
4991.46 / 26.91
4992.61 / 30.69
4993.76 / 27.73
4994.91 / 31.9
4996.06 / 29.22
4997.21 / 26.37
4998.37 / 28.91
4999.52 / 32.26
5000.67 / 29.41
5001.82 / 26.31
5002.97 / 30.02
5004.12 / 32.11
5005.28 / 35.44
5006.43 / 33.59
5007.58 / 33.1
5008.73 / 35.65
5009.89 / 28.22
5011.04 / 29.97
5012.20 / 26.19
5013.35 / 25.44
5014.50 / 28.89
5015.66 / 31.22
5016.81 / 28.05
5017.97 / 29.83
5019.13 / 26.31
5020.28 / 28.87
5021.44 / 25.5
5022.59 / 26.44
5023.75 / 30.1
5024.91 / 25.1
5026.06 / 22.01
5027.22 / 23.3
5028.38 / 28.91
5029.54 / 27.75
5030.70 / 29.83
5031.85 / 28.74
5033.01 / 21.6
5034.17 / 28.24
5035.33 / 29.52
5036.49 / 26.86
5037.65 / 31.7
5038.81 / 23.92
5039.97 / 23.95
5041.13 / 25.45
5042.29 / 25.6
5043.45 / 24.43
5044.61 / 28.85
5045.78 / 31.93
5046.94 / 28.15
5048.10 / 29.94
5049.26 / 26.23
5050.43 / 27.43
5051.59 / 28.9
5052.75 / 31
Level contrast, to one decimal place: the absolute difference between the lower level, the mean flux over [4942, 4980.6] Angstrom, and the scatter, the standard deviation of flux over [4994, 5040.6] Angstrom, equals 26.1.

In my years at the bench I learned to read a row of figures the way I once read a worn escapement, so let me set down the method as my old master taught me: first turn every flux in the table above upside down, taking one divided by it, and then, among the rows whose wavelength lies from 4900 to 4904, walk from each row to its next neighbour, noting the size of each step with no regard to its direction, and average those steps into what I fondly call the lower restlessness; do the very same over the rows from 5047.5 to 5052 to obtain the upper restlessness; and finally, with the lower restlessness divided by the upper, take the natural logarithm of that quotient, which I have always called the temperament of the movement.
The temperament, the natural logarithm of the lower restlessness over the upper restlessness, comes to -0.18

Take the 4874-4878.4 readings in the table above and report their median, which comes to 24.4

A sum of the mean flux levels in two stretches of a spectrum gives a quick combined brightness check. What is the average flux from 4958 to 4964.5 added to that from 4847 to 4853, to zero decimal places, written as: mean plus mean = 58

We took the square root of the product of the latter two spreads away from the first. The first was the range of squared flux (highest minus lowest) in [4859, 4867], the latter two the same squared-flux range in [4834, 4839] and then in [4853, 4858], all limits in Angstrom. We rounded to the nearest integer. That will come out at -173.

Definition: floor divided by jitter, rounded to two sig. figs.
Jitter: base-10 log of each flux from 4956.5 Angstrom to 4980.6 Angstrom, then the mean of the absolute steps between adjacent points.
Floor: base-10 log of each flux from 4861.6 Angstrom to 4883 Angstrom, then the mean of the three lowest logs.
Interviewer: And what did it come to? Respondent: 42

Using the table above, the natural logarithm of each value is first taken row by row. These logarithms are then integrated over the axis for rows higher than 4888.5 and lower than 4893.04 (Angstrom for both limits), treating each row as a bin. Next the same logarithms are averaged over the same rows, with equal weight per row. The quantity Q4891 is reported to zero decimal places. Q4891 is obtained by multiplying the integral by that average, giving 49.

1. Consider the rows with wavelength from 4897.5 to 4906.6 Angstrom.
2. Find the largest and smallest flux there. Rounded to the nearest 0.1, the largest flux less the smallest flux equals 5.5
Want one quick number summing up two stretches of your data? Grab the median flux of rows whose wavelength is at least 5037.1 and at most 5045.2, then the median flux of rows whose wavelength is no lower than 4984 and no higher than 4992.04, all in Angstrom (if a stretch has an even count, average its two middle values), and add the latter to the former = 52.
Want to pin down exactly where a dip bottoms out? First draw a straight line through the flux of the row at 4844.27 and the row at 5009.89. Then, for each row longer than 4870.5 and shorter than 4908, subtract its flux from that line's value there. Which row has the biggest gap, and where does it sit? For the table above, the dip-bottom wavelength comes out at 4875.60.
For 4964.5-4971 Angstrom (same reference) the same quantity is 4965.10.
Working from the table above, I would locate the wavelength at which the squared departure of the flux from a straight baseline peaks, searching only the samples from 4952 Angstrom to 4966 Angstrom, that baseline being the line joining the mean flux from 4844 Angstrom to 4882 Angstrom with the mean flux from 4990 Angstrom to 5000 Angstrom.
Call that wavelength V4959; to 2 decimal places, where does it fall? 4965.10 Angstrom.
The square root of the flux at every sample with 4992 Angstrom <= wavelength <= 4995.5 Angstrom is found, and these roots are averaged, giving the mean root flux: 5.48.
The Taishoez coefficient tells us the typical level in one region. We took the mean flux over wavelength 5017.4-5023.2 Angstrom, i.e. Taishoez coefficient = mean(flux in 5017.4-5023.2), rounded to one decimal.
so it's 27.4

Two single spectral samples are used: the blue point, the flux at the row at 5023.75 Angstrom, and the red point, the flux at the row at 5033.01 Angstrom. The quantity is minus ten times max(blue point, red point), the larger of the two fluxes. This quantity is -301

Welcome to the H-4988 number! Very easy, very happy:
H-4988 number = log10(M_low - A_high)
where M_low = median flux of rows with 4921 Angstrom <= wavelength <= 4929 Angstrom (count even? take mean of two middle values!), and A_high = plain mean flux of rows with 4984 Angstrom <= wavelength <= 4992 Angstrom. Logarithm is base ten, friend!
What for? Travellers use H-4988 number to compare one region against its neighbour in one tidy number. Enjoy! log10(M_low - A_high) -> 0.32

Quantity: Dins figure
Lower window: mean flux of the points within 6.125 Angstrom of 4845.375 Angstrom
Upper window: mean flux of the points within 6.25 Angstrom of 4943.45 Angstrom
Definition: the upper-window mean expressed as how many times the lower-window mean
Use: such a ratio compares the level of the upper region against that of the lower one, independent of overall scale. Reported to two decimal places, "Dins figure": 1.03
